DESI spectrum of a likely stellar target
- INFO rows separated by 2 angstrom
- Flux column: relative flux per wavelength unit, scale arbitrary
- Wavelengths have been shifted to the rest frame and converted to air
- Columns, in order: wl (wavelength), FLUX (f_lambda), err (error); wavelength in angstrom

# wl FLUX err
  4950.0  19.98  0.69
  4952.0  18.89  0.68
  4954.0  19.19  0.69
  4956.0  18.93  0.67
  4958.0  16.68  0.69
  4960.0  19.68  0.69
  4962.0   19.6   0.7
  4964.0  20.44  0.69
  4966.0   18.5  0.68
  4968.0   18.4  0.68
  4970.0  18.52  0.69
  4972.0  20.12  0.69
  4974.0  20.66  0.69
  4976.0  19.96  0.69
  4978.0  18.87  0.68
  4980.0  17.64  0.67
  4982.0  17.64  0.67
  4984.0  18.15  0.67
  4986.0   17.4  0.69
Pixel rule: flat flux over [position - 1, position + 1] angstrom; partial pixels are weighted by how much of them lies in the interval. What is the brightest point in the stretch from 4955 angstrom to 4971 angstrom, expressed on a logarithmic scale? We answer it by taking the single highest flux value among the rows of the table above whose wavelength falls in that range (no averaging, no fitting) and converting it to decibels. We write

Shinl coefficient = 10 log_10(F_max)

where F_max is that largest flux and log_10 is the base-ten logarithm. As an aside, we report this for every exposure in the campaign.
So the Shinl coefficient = 13.1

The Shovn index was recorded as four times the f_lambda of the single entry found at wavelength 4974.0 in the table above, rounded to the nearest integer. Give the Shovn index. 83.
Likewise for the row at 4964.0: 82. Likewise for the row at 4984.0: 73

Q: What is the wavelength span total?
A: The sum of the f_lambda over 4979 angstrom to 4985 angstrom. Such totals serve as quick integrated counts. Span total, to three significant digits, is 53.4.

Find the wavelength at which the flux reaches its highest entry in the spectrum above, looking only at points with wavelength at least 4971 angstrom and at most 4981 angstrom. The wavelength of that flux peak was 4974.0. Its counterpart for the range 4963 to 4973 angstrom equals 4964.0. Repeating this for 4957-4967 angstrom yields 4964.0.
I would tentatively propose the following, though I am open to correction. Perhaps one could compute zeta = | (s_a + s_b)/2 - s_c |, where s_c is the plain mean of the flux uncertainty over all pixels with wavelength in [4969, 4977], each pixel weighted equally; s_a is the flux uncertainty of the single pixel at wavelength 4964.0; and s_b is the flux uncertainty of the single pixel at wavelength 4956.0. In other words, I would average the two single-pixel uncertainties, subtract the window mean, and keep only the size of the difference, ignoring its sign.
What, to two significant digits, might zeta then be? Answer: 0.010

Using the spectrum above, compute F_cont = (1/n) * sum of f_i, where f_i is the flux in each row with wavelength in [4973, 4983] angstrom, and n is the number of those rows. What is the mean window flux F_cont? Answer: 19.0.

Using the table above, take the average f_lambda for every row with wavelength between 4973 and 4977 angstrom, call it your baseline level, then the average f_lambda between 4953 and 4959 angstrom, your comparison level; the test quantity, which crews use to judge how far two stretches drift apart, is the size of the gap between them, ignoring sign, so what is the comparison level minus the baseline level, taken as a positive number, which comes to 2.0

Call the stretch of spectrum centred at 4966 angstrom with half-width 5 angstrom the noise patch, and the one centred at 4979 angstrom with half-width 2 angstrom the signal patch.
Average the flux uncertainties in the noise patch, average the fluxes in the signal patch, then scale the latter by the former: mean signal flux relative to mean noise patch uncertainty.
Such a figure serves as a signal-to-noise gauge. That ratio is 26.53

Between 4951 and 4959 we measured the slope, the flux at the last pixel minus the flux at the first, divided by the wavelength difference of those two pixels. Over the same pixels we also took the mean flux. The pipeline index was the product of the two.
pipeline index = -7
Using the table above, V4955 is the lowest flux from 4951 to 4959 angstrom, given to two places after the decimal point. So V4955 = 16.68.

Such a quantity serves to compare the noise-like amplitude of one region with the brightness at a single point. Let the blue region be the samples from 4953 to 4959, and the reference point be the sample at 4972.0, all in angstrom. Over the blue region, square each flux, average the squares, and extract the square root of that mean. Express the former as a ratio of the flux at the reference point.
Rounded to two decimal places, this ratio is 0.91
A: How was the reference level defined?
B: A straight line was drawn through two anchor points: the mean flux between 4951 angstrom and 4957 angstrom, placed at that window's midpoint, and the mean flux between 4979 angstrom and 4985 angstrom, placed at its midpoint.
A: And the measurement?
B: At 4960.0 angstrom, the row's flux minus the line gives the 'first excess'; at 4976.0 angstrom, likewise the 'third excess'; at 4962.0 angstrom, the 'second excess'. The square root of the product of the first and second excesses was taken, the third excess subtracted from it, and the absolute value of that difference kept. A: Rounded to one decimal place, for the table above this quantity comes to 1.0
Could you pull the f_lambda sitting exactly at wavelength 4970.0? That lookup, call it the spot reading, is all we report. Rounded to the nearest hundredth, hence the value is 18.52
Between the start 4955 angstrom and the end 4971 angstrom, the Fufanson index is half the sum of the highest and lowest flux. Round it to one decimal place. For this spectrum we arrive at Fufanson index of 18.6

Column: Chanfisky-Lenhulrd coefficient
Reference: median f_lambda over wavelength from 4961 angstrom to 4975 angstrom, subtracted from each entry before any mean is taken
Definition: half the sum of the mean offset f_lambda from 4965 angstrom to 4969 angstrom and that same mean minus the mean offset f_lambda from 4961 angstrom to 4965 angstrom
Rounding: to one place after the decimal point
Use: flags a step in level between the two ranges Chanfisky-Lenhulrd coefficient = -1.4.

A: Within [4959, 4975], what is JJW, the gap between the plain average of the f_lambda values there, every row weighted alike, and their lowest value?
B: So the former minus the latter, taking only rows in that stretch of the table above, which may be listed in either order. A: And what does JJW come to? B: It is 1.1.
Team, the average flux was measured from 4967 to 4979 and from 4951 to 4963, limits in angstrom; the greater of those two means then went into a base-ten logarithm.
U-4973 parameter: 1.288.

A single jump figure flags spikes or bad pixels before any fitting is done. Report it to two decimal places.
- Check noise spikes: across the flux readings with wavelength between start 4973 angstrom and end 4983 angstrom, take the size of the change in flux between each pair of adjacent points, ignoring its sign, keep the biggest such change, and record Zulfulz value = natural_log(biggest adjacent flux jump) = 0.21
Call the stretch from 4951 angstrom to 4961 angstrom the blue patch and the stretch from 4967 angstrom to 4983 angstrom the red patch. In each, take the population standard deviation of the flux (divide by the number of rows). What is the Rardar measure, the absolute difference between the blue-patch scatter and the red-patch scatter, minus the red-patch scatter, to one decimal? -1.0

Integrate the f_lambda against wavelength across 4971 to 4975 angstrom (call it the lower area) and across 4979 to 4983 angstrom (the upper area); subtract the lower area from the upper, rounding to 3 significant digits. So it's -11.0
